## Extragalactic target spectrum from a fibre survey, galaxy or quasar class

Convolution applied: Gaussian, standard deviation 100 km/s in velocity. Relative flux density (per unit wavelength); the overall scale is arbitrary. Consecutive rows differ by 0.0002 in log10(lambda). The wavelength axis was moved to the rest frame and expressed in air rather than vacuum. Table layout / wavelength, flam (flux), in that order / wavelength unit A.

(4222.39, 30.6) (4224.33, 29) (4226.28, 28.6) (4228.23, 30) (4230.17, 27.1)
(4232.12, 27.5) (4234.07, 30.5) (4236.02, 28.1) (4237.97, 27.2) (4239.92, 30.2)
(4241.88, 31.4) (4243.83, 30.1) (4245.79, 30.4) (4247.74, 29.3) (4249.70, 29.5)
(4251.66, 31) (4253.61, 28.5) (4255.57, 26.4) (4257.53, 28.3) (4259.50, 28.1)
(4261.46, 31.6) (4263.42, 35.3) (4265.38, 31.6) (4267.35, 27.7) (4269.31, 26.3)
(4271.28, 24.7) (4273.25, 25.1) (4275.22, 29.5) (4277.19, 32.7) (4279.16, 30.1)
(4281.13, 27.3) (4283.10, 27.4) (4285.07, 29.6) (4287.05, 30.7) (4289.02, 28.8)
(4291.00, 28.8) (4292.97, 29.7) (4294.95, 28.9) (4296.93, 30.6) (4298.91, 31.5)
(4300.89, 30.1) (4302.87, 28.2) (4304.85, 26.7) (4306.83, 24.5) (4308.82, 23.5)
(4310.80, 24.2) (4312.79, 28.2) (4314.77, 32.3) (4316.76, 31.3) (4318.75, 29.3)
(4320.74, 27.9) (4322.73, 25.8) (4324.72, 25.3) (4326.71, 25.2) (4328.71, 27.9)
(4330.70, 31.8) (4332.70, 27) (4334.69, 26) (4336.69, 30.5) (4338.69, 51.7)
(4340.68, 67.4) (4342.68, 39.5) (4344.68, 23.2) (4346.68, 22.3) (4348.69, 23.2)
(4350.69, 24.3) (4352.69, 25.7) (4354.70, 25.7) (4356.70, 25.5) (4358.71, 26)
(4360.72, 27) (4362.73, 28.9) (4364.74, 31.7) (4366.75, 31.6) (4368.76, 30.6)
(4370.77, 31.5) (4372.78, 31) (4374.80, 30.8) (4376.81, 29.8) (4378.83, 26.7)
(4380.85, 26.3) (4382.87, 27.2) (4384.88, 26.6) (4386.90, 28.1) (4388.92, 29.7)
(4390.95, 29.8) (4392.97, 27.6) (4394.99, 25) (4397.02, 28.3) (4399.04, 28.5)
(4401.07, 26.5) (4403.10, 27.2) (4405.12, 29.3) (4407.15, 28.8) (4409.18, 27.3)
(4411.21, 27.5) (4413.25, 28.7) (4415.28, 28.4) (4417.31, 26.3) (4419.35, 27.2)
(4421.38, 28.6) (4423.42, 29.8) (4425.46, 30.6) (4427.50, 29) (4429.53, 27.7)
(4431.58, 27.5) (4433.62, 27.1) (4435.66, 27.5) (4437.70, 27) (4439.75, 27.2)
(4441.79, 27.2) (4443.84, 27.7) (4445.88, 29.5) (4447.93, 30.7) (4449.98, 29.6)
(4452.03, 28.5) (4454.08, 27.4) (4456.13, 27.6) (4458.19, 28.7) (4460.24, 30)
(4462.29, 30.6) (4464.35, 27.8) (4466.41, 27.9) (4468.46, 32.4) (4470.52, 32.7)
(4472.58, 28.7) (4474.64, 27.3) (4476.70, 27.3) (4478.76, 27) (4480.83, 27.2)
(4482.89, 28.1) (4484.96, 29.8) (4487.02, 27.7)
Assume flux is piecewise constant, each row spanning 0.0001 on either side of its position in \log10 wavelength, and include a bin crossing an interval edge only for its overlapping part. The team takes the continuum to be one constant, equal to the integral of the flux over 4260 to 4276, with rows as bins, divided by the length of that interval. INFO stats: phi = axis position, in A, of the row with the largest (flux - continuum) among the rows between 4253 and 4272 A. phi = 4263.42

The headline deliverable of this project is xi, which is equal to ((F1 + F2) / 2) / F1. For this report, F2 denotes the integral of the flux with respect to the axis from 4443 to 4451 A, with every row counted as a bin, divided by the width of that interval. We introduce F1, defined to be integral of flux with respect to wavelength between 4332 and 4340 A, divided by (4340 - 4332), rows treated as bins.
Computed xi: 0.92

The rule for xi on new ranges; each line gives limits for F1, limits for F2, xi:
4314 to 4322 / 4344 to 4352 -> 0.89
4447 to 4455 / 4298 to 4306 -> 1.00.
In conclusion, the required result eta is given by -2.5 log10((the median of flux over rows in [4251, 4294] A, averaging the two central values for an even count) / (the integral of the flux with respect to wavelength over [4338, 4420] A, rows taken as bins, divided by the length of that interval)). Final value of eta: 0.022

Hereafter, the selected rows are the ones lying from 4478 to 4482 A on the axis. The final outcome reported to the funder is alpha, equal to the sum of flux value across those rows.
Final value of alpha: 54.2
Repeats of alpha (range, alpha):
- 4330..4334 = 58.8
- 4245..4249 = 59.7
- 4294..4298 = 59.5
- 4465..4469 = 60.3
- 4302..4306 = 54.9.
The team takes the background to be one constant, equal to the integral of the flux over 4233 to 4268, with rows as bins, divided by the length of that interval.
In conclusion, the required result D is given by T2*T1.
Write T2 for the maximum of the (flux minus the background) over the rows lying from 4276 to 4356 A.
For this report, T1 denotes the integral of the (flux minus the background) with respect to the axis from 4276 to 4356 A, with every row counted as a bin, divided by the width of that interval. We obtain -5.2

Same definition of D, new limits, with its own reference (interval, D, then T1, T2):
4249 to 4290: -3.8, -0.7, 6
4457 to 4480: -1.9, -0.6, 3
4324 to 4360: 27.1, 0.7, 38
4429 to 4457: -1.6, -1.7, 1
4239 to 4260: -0.6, -0.3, 2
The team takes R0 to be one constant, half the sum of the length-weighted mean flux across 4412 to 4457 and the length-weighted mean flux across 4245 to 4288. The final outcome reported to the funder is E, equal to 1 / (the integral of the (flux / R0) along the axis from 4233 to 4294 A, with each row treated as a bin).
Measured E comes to 0.016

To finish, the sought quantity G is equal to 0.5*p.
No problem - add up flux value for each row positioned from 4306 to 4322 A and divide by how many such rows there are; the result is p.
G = 13.8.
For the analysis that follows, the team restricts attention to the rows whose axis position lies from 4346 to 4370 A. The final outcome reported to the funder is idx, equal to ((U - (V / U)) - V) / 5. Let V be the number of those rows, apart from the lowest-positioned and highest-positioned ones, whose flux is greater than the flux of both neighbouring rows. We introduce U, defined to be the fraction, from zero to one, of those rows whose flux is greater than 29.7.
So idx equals -0.95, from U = 0.25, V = 1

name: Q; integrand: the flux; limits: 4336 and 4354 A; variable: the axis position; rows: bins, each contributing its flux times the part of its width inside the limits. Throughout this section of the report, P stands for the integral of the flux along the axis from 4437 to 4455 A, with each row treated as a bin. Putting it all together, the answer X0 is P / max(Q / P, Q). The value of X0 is 0.83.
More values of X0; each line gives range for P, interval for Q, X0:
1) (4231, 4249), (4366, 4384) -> 1.00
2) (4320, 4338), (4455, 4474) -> 0.89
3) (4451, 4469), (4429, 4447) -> 1.05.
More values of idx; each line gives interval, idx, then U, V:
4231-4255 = -2.30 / 0.50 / 4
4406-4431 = -2.77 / 0.17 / 2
